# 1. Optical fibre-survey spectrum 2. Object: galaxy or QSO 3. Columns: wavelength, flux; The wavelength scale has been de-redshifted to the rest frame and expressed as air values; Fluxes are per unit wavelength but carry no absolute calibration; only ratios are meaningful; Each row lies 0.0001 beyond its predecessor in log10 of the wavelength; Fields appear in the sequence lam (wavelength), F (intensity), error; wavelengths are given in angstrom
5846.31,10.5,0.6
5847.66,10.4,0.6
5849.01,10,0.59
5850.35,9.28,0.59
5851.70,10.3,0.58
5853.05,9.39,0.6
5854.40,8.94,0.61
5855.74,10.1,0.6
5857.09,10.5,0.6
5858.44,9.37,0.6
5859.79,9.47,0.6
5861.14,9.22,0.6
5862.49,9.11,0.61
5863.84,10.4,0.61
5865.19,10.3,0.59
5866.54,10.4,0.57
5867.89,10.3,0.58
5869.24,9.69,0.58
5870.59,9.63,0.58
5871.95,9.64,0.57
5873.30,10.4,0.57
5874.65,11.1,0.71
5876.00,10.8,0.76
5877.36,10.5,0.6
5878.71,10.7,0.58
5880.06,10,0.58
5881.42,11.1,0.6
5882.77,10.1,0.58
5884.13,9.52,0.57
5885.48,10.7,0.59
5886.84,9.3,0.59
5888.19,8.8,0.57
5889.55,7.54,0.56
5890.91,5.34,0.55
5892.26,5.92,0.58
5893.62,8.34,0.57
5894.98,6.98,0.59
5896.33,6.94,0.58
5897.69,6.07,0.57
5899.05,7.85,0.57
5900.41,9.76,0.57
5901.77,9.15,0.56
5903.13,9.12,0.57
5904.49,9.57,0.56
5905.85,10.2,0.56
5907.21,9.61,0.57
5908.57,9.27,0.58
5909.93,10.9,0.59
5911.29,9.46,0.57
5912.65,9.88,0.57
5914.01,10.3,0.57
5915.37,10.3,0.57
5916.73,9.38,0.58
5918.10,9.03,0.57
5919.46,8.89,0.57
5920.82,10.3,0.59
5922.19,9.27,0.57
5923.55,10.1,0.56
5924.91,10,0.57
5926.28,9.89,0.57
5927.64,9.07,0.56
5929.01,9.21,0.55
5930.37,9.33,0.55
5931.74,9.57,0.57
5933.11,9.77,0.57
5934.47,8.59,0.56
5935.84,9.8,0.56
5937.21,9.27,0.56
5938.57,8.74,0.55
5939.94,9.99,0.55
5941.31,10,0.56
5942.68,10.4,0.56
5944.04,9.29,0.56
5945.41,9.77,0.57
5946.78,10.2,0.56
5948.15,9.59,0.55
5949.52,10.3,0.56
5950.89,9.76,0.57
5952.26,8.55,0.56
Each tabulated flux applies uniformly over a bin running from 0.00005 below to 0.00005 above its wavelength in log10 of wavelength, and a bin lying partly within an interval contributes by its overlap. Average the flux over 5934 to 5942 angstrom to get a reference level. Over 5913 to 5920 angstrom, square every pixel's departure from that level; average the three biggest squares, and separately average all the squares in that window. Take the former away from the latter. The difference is -0.22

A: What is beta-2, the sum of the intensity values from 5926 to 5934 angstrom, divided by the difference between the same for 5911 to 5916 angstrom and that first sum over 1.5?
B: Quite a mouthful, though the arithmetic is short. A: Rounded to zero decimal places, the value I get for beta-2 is 28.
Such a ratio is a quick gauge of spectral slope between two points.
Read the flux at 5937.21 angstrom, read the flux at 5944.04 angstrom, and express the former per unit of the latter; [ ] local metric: 1.00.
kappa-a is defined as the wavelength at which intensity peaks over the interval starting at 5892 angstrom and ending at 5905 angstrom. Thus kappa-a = 5900.41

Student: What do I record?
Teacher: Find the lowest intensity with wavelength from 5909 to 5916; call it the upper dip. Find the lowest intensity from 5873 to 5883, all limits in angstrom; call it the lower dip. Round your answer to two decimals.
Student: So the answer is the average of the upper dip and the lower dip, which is 9.73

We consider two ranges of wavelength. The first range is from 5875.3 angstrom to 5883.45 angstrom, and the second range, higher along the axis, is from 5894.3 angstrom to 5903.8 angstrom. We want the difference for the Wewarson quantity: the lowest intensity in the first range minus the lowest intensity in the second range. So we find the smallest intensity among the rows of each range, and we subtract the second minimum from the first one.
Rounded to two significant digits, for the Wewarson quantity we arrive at 3.9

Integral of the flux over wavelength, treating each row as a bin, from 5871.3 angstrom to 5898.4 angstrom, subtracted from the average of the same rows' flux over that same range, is -235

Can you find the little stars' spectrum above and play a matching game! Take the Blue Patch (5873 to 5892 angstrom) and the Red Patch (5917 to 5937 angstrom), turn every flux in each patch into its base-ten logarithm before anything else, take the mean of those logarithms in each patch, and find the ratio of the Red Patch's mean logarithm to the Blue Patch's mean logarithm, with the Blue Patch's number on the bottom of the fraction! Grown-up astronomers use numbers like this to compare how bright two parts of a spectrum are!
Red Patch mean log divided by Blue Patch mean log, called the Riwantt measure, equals 1.00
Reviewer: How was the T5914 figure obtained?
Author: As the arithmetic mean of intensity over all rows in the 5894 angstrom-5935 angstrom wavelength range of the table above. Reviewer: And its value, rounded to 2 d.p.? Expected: 9.26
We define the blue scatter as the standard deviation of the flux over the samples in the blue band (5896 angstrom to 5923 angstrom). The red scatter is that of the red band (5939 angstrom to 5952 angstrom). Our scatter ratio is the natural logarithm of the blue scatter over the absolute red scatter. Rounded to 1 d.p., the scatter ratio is 1.2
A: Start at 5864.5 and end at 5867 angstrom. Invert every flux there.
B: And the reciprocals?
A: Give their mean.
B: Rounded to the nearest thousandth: 0.097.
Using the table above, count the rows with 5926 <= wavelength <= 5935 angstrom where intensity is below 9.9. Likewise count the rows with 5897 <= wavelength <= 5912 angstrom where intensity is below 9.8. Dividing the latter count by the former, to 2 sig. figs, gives 1.3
